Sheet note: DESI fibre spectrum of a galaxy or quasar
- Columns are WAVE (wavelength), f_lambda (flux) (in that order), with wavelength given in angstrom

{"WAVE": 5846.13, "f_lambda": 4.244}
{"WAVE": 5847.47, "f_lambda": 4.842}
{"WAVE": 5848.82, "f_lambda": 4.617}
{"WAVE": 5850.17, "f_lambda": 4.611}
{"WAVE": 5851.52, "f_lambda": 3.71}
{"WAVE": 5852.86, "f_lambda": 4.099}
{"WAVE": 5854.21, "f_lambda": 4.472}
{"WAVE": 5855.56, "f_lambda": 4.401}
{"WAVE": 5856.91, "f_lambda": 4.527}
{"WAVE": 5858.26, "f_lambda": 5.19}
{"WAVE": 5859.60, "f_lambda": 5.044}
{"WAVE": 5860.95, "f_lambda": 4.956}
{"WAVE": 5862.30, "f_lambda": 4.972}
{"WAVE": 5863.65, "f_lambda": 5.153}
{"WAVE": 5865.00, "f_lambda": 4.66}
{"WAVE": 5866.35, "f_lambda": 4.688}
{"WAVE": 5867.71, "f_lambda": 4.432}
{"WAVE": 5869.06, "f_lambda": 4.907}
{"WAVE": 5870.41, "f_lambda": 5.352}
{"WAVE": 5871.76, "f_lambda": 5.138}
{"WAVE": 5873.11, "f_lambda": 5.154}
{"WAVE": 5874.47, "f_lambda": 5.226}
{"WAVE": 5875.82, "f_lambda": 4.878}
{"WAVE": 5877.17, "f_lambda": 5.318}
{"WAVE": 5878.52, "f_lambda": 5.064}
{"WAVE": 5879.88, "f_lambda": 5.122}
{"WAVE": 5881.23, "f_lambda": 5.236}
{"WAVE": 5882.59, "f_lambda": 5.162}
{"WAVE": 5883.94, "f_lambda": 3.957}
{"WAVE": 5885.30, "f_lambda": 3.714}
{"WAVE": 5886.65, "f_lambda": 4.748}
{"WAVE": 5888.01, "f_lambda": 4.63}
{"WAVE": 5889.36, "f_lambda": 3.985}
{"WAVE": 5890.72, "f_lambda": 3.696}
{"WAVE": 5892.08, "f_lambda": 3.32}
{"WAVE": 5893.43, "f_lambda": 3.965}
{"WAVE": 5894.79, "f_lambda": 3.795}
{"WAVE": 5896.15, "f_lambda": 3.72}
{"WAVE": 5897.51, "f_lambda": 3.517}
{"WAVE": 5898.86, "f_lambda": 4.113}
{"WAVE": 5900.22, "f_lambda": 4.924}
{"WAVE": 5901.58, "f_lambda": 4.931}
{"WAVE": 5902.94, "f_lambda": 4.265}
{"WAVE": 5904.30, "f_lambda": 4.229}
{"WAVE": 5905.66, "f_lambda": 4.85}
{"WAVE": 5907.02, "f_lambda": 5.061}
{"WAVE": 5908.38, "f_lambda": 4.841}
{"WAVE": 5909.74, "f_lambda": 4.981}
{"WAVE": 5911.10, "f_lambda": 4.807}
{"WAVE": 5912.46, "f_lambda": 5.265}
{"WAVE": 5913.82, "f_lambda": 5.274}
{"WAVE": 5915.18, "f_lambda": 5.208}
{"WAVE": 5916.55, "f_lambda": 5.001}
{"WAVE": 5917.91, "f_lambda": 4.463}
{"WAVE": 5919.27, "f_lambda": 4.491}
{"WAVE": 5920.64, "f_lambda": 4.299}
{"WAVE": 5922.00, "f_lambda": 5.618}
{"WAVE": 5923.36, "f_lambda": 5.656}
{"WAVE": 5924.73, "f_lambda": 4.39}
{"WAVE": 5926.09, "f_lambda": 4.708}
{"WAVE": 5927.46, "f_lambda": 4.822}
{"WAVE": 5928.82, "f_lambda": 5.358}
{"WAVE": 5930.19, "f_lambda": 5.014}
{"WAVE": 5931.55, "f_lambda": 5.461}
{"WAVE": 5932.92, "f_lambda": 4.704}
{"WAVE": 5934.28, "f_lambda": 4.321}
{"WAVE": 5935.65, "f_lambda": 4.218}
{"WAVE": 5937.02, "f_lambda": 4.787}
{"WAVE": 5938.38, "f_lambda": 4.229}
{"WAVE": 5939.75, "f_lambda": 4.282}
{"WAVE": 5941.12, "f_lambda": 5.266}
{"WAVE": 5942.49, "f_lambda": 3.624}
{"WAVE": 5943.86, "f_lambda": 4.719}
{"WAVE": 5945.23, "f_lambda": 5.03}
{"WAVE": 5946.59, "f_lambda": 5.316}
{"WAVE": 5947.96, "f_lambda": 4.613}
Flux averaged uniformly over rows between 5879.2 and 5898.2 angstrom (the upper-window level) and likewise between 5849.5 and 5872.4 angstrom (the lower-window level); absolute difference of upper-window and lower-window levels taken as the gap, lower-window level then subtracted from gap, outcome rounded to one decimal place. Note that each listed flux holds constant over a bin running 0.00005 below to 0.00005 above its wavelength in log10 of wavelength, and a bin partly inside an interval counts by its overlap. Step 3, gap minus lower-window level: -4.2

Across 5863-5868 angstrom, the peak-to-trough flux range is 0.72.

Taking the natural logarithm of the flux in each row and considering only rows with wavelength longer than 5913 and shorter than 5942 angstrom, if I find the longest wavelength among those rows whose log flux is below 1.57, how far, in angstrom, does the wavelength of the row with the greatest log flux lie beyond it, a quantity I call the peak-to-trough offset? -16.4 angstrom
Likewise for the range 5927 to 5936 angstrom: -4.1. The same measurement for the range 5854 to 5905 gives -33.9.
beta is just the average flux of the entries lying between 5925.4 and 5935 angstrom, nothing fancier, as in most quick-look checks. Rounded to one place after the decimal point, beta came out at 4.9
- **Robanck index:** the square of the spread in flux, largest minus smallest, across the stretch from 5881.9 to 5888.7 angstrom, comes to 2.10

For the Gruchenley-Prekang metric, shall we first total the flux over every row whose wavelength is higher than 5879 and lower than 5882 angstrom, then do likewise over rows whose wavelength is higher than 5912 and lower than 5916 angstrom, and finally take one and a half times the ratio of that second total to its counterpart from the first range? 2.3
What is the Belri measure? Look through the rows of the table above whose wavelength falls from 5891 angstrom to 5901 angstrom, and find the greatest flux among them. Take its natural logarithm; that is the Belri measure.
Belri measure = 1.59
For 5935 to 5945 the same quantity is 1.66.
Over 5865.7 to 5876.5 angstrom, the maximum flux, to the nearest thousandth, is 5.352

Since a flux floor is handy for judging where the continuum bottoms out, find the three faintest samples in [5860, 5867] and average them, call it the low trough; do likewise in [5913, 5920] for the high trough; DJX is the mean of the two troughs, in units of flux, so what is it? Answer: 4.7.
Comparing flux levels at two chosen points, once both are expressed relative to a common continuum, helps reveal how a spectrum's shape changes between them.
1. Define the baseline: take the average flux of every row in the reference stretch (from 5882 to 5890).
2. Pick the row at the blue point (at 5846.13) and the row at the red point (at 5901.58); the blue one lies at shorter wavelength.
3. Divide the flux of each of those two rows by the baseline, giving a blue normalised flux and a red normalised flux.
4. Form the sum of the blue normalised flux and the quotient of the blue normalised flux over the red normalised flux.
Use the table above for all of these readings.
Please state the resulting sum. 1.83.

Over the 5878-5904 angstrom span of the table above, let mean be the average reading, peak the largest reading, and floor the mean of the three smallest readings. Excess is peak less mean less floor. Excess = -2.6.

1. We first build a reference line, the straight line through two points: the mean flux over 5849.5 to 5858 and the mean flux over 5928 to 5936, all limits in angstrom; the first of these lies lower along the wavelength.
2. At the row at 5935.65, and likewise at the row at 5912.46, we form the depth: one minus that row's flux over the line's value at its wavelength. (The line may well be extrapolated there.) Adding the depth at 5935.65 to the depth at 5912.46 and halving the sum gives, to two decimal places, 0.01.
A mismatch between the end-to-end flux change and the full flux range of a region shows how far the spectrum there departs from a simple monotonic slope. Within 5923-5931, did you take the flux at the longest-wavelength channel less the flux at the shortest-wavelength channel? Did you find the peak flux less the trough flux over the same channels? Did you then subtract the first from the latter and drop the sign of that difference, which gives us 1.9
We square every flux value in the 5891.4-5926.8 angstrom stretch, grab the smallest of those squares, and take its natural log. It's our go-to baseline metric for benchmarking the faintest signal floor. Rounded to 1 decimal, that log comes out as 2.4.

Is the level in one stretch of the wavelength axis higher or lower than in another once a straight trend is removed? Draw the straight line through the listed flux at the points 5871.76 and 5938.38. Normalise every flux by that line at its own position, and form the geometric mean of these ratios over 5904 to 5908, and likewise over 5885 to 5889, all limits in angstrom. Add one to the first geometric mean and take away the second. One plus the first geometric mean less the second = 1.13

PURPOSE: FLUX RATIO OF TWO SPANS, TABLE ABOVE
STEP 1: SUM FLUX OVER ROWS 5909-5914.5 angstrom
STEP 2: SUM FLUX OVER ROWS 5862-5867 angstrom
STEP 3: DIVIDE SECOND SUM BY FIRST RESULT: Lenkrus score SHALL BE 0.96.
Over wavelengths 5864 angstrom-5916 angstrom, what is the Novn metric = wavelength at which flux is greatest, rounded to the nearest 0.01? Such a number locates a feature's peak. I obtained 5870.41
